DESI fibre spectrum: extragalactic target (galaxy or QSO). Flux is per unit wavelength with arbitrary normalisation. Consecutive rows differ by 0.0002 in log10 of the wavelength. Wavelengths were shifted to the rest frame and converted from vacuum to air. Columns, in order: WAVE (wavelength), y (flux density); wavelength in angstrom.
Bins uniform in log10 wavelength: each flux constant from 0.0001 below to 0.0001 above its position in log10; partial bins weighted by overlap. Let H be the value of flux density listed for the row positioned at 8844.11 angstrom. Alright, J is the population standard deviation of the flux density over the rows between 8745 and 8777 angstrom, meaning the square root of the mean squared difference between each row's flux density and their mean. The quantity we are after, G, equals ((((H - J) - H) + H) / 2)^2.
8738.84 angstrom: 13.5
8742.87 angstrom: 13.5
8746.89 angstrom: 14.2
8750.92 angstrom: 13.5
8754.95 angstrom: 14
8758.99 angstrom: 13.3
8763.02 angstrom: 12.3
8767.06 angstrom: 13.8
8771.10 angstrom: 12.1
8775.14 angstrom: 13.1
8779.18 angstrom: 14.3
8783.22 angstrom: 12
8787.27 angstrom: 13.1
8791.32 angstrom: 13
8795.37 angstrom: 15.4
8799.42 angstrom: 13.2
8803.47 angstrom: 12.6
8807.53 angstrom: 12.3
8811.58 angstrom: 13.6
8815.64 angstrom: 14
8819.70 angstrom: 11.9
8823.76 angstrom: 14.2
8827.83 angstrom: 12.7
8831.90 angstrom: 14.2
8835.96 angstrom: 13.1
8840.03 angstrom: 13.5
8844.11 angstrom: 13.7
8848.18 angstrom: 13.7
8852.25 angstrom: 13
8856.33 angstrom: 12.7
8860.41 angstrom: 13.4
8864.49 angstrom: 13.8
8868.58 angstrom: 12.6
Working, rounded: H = 13.7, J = 0.7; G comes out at 42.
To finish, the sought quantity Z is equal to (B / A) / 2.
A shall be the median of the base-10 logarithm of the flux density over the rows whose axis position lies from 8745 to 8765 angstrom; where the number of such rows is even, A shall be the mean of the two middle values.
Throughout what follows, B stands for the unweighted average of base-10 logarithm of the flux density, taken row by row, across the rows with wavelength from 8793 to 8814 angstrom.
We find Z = 0.498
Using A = 1.130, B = 1.13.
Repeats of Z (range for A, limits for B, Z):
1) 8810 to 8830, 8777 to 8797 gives 0.499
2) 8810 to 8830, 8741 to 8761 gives 0.501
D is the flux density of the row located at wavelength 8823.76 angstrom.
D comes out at 14.2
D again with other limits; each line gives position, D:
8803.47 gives 12.6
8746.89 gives 14.2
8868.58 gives 12.6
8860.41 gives 13.4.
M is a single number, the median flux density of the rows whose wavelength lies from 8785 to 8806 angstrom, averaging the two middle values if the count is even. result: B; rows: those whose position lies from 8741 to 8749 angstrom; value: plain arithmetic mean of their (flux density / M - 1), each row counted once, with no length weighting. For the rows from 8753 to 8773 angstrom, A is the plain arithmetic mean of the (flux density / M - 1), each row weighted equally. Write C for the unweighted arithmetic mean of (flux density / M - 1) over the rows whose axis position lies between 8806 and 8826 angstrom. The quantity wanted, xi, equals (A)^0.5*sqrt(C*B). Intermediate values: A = 0.00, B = 0.0573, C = 0.0076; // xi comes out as 0.0000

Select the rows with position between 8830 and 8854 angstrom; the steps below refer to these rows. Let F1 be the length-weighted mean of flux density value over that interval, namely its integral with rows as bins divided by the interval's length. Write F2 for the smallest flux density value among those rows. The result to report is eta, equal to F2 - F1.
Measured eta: -0.5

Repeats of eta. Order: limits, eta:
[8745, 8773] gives -1.2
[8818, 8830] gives -1.1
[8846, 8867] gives -0.6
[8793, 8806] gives -1.1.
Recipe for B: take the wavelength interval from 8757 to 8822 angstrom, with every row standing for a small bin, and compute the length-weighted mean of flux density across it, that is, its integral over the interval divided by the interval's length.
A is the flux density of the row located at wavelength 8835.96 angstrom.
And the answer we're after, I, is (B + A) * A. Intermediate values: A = 13.1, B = 13.1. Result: 344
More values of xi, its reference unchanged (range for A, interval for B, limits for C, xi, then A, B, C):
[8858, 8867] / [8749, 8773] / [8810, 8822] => 0.0010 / 0.04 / 0.0051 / 0.0051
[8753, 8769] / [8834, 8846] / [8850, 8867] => 0.0022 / 0.02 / 0.0254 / 0.0095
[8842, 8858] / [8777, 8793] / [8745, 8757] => 0.0000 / 0.01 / 0.0000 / 0.0611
